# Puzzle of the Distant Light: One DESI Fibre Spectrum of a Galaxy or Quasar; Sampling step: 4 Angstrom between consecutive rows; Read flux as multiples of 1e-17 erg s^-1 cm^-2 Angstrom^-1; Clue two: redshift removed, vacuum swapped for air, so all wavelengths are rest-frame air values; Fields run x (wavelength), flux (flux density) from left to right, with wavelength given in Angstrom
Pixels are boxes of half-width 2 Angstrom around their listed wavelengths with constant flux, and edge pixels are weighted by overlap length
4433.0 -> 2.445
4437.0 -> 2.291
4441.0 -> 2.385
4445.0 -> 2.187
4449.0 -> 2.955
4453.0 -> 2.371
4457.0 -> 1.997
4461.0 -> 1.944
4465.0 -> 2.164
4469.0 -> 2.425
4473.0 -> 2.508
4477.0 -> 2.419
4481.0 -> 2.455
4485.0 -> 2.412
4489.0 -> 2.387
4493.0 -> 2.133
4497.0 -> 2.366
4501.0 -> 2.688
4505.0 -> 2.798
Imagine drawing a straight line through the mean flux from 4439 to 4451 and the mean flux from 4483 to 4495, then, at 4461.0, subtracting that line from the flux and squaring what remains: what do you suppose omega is 0.243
